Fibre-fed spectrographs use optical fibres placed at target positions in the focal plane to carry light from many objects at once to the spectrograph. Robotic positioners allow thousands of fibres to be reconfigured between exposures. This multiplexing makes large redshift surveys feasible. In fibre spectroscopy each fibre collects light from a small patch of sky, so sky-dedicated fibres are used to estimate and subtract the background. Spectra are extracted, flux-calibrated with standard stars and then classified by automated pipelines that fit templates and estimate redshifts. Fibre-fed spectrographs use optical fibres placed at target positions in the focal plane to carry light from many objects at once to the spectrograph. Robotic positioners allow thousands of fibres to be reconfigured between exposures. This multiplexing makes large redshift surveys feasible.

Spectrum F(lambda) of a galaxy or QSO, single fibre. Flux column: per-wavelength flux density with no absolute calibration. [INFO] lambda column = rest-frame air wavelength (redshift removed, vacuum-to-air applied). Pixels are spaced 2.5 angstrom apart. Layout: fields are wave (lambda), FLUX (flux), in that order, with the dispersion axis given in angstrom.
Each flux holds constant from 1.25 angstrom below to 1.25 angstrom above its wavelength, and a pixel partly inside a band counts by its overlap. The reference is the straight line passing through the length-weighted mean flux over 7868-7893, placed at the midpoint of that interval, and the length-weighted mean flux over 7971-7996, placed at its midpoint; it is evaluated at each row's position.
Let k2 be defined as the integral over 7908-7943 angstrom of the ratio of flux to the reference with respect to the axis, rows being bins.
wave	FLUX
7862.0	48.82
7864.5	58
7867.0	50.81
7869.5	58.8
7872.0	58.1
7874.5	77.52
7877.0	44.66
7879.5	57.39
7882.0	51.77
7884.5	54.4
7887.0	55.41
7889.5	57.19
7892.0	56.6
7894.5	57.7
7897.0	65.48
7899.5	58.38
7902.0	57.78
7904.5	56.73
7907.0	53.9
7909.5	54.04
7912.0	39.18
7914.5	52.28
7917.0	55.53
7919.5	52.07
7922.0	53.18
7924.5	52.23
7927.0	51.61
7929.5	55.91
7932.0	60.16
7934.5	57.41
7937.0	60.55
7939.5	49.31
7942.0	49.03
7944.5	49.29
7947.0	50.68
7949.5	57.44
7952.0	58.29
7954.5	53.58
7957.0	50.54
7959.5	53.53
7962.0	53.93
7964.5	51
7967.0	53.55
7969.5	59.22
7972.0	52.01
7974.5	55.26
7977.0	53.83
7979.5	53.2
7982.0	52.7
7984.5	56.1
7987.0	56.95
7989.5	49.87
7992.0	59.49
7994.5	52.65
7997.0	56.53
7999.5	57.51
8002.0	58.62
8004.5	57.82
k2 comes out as 33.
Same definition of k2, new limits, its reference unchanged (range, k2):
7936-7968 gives 31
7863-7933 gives 69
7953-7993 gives 40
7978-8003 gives 26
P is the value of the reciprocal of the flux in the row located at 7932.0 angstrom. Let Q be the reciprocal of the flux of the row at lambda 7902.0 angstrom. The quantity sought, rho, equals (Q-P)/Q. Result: 0.04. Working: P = 0.0166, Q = 0.0173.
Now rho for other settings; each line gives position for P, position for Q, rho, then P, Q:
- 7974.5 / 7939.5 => 0.11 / 0.0181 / 0.0203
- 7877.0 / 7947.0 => -0.13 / 0.0224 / 0.0197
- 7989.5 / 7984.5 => -0.12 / 0.0201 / 0.0178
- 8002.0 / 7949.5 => 0.02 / 0.0171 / 0.0174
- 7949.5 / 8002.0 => -0.02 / 0.0174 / 0.0171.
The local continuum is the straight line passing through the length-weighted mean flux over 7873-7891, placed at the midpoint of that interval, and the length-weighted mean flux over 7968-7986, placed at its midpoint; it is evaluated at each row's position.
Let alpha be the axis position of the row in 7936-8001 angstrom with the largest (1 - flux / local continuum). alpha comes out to 7942.0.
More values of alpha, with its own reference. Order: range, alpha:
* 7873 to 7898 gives 7877.0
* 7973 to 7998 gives 7989.5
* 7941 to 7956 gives 7942.0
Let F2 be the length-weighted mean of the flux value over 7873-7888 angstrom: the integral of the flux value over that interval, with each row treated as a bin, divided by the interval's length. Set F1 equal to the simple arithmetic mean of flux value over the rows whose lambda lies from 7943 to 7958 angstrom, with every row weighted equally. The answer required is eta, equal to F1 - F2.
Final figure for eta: -4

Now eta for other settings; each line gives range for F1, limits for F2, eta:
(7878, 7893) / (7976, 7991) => 2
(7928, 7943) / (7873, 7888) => -2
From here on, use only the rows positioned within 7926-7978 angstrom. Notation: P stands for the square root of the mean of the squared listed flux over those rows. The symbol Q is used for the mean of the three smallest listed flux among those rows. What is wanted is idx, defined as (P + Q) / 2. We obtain 51.7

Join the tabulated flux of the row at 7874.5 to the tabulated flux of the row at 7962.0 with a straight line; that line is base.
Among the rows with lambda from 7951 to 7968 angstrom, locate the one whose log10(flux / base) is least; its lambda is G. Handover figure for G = 7957.0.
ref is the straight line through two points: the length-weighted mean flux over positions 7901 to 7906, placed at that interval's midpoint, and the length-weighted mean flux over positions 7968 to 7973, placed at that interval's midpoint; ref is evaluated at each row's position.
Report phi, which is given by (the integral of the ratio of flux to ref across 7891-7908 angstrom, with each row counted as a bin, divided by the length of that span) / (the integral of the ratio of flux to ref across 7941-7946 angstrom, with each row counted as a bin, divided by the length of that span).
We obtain 1.16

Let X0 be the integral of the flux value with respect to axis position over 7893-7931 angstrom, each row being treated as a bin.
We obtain 2069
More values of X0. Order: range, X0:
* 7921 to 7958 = 1997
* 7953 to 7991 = 2043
